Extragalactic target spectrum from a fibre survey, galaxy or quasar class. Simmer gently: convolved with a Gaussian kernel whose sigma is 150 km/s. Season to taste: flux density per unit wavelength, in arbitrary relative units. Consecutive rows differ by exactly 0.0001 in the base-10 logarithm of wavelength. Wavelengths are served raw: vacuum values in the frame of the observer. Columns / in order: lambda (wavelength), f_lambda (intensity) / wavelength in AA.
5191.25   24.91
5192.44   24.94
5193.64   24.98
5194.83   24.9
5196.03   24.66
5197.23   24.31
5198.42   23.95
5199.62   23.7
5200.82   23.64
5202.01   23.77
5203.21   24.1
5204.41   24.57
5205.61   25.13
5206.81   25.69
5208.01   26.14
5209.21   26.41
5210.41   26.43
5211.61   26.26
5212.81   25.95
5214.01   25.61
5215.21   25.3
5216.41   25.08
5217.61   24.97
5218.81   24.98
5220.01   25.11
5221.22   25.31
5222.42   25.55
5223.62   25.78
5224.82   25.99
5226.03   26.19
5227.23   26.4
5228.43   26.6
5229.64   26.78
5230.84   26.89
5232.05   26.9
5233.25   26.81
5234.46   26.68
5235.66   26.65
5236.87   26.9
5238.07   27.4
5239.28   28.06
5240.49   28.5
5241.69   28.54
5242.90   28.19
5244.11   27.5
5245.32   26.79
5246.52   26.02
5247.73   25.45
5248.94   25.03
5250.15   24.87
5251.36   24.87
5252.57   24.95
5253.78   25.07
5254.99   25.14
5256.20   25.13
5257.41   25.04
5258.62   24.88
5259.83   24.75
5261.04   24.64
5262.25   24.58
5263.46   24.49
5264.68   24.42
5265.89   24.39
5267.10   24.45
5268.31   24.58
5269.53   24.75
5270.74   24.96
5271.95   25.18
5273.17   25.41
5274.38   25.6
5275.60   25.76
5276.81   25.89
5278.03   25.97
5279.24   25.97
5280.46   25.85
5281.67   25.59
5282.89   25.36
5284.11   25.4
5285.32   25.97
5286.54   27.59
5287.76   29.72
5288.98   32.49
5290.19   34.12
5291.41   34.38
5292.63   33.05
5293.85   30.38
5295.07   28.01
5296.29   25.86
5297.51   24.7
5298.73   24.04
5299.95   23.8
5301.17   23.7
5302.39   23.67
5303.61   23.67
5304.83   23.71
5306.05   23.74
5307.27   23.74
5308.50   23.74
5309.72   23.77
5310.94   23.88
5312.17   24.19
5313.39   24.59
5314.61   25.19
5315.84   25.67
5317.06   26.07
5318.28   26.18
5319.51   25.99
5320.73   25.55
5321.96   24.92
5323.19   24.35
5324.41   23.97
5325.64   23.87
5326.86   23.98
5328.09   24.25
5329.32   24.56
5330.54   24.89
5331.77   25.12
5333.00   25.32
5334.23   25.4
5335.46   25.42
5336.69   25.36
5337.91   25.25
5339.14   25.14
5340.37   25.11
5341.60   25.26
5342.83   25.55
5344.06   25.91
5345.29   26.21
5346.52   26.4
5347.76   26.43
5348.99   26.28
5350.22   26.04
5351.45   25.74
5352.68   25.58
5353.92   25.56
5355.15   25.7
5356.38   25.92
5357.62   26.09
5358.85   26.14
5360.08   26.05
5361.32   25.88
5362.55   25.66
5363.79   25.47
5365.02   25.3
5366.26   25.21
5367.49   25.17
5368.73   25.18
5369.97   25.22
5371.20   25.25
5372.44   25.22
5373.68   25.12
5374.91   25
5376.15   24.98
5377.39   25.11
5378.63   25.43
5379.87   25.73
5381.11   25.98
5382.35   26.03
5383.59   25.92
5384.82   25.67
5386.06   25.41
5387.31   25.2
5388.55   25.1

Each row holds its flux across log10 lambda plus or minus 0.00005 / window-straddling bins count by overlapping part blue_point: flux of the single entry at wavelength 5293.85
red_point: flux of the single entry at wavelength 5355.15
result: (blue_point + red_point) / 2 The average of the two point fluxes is 28.0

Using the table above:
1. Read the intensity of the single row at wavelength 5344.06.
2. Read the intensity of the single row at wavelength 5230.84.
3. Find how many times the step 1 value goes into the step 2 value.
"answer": 1.04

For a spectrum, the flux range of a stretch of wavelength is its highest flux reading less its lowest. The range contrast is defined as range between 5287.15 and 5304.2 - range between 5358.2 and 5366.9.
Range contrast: 9.8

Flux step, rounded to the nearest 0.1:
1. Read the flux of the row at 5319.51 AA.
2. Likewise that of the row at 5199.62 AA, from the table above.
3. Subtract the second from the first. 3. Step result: 2.3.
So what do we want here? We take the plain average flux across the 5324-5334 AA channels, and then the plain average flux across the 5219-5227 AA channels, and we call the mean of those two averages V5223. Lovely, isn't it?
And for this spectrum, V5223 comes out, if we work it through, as 25.1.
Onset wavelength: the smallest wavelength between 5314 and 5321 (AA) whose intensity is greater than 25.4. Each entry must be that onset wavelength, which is 5315.84 AA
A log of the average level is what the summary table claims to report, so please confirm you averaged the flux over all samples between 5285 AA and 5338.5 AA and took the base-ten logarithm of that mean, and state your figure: 1.41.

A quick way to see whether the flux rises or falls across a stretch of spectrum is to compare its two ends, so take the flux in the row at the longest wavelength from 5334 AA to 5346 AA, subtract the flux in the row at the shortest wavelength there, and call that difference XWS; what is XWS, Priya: 1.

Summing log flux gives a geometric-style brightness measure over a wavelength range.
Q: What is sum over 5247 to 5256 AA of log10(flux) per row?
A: 9.79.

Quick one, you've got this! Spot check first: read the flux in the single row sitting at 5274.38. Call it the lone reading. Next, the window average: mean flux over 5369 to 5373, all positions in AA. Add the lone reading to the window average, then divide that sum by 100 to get 0.508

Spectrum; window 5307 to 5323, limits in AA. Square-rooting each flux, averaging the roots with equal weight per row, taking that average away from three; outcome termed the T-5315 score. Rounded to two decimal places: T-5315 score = -1.99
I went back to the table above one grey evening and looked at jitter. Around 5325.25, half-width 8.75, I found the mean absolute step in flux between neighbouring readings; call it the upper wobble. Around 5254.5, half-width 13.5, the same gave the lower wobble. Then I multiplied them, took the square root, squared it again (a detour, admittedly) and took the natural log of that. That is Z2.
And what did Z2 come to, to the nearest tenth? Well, -2.7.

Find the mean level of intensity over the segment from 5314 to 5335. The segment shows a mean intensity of 25.0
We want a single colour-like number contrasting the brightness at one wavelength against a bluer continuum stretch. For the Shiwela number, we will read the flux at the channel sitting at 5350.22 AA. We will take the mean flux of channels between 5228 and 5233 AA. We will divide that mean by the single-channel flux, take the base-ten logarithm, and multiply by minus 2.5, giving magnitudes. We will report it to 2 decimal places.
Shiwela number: -0.03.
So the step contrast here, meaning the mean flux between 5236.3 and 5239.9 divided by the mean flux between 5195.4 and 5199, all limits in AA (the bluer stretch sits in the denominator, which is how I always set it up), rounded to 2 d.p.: 1.13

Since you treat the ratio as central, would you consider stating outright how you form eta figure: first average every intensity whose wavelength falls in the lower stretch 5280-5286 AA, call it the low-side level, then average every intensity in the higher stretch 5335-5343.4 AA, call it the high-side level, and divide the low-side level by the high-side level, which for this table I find 1.01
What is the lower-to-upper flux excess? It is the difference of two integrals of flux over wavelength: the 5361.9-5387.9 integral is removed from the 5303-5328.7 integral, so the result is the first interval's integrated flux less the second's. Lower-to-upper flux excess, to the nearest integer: -30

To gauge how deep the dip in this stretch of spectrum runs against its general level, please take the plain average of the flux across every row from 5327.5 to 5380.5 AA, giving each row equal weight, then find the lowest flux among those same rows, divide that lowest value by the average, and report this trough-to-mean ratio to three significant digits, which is 0.952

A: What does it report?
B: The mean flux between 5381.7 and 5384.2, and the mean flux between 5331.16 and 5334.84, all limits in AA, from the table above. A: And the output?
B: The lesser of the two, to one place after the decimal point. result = 25.3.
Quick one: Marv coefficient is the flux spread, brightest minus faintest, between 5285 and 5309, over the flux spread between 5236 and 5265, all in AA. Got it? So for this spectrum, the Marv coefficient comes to 2.6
